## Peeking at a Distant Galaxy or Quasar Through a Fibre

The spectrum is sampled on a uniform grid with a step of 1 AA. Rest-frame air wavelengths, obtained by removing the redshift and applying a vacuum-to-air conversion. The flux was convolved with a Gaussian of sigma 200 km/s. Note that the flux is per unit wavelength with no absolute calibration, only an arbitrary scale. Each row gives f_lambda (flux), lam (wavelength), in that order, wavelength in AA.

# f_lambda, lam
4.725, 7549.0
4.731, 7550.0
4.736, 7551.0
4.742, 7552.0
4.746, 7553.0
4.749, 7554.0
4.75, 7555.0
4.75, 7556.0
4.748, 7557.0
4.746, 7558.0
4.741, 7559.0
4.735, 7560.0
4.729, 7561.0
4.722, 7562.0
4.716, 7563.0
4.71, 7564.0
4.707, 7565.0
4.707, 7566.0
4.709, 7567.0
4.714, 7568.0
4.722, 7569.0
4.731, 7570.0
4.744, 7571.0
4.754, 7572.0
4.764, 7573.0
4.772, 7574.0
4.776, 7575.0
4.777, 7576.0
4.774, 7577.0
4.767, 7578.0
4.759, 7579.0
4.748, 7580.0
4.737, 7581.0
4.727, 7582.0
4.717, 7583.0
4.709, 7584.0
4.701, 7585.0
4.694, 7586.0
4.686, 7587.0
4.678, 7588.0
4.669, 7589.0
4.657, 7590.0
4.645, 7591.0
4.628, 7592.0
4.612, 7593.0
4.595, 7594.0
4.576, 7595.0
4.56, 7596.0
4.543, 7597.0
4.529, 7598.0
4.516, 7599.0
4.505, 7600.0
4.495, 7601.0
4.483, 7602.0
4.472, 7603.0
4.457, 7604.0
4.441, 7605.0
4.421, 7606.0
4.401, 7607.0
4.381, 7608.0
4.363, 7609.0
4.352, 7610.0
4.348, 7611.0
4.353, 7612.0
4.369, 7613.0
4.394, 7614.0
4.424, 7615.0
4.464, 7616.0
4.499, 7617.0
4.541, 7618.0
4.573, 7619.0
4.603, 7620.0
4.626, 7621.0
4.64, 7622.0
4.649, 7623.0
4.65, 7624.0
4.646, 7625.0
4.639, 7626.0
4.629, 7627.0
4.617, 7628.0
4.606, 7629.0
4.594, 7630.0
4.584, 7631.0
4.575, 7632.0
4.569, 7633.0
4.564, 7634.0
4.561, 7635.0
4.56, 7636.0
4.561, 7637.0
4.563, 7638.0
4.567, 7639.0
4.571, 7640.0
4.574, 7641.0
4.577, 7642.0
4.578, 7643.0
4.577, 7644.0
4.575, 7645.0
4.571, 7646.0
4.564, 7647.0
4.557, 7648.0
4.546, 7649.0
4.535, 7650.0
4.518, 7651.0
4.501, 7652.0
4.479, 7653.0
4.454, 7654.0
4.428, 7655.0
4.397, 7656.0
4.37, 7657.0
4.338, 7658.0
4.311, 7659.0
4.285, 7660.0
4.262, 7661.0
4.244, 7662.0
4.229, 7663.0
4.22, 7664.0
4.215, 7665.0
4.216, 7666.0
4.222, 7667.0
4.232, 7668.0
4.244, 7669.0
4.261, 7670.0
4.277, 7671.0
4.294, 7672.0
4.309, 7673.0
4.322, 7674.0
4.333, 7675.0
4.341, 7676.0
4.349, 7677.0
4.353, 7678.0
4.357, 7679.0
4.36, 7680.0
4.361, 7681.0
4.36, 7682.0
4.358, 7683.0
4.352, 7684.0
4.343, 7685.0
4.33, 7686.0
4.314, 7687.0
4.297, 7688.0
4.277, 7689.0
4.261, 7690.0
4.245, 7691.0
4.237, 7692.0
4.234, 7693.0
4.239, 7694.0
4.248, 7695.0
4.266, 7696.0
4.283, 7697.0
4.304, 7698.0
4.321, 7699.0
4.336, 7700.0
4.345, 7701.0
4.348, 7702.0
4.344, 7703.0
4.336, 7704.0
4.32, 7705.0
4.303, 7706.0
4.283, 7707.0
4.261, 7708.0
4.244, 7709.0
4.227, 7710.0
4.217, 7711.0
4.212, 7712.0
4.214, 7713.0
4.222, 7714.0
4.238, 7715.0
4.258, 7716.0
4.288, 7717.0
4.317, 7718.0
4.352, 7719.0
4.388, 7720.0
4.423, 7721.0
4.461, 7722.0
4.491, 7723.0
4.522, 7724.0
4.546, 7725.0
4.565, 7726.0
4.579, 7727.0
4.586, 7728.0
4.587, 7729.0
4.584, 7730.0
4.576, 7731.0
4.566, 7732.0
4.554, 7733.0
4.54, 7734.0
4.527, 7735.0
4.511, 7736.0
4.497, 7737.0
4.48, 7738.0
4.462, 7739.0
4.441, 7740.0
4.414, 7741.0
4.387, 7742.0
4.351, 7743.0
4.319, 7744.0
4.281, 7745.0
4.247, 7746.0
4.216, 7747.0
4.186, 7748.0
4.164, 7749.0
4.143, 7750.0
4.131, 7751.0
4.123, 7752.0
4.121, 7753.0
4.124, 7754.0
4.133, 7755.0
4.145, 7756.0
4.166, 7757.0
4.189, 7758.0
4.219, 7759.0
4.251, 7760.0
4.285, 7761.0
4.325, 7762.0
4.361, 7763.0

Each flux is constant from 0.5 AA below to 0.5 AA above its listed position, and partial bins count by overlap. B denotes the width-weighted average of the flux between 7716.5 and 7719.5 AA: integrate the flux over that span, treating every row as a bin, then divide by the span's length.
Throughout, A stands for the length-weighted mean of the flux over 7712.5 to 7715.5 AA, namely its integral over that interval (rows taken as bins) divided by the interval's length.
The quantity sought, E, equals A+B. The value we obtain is 8.54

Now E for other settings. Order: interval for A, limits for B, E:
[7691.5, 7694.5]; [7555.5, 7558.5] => 8.98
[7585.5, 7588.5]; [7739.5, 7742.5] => 9.10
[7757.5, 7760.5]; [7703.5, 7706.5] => 8.54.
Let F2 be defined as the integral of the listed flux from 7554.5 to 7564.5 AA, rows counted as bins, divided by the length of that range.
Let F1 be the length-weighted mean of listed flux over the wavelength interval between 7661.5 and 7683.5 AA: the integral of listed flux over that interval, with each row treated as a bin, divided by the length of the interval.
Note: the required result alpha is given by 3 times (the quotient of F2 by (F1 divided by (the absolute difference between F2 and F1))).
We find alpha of 1.5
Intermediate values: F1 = 4.29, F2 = 4.7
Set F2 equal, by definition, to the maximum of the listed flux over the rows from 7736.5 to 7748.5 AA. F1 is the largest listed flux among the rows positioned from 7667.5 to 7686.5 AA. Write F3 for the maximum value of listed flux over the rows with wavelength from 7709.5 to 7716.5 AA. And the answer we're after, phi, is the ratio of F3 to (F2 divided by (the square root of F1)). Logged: 1.98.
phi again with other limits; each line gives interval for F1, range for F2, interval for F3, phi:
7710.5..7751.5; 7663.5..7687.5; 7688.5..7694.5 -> 2.10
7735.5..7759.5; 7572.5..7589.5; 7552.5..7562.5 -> 2.11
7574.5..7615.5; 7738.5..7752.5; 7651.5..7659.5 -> 2.20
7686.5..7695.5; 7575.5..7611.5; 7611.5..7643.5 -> 2.02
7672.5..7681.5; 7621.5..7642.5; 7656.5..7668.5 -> 1.96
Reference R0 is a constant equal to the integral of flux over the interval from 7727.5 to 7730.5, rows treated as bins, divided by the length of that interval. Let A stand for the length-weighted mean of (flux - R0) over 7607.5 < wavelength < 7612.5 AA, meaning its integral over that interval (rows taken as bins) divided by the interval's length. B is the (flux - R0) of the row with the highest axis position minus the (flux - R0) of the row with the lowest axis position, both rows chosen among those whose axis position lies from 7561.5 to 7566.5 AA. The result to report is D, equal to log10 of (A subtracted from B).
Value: -0.7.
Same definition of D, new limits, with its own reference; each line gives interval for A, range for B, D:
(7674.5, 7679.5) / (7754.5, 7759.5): -0.5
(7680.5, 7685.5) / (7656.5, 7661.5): -0.9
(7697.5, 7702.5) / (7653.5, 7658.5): -0.9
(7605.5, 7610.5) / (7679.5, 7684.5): -0.7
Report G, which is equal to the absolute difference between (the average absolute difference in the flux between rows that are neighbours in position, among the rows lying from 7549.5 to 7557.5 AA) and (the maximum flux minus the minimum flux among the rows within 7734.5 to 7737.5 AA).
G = 0.03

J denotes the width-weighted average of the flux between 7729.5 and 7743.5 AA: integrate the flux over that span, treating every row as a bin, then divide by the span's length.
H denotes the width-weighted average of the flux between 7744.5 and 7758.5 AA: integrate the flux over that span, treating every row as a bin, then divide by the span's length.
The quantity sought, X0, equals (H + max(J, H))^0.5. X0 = 2.94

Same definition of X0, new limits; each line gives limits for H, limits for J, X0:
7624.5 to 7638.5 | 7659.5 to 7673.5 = 3.03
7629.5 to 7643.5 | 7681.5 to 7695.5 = 3.02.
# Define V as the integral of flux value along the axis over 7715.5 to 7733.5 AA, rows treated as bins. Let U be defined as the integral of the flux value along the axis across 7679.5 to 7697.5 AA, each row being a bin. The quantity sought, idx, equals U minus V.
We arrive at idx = -3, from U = 77.4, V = 81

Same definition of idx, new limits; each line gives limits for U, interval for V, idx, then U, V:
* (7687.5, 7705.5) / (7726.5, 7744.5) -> -4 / 77.2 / 81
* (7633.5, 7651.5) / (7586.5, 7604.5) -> 0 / 82.1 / 82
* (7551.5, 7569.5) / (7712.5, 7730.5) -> 6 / 85.1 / 80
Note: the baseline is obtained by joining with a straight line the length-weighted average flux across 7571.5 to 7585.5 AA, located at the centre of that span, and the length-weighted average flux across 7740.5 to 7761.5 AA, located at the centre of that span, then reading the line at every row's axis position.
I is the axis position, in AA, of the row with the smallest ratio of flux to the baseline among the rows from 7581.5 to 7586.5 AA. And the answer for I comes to 7586.0 AA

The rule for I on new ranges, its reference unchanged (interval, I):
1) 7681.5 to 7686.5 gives 7686.0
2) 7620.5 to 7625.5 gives 7621.0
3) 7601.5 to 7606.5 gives 7606.0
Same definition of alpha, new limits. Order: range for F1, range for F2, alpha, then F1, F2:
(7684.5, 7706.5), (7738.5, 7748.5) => 0.1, 4.30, 4.3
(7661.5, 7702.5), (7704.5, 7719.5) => 0.1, 4.29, 4.3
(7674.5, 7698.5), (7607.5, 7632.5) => 0.7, 4.31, 4.5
